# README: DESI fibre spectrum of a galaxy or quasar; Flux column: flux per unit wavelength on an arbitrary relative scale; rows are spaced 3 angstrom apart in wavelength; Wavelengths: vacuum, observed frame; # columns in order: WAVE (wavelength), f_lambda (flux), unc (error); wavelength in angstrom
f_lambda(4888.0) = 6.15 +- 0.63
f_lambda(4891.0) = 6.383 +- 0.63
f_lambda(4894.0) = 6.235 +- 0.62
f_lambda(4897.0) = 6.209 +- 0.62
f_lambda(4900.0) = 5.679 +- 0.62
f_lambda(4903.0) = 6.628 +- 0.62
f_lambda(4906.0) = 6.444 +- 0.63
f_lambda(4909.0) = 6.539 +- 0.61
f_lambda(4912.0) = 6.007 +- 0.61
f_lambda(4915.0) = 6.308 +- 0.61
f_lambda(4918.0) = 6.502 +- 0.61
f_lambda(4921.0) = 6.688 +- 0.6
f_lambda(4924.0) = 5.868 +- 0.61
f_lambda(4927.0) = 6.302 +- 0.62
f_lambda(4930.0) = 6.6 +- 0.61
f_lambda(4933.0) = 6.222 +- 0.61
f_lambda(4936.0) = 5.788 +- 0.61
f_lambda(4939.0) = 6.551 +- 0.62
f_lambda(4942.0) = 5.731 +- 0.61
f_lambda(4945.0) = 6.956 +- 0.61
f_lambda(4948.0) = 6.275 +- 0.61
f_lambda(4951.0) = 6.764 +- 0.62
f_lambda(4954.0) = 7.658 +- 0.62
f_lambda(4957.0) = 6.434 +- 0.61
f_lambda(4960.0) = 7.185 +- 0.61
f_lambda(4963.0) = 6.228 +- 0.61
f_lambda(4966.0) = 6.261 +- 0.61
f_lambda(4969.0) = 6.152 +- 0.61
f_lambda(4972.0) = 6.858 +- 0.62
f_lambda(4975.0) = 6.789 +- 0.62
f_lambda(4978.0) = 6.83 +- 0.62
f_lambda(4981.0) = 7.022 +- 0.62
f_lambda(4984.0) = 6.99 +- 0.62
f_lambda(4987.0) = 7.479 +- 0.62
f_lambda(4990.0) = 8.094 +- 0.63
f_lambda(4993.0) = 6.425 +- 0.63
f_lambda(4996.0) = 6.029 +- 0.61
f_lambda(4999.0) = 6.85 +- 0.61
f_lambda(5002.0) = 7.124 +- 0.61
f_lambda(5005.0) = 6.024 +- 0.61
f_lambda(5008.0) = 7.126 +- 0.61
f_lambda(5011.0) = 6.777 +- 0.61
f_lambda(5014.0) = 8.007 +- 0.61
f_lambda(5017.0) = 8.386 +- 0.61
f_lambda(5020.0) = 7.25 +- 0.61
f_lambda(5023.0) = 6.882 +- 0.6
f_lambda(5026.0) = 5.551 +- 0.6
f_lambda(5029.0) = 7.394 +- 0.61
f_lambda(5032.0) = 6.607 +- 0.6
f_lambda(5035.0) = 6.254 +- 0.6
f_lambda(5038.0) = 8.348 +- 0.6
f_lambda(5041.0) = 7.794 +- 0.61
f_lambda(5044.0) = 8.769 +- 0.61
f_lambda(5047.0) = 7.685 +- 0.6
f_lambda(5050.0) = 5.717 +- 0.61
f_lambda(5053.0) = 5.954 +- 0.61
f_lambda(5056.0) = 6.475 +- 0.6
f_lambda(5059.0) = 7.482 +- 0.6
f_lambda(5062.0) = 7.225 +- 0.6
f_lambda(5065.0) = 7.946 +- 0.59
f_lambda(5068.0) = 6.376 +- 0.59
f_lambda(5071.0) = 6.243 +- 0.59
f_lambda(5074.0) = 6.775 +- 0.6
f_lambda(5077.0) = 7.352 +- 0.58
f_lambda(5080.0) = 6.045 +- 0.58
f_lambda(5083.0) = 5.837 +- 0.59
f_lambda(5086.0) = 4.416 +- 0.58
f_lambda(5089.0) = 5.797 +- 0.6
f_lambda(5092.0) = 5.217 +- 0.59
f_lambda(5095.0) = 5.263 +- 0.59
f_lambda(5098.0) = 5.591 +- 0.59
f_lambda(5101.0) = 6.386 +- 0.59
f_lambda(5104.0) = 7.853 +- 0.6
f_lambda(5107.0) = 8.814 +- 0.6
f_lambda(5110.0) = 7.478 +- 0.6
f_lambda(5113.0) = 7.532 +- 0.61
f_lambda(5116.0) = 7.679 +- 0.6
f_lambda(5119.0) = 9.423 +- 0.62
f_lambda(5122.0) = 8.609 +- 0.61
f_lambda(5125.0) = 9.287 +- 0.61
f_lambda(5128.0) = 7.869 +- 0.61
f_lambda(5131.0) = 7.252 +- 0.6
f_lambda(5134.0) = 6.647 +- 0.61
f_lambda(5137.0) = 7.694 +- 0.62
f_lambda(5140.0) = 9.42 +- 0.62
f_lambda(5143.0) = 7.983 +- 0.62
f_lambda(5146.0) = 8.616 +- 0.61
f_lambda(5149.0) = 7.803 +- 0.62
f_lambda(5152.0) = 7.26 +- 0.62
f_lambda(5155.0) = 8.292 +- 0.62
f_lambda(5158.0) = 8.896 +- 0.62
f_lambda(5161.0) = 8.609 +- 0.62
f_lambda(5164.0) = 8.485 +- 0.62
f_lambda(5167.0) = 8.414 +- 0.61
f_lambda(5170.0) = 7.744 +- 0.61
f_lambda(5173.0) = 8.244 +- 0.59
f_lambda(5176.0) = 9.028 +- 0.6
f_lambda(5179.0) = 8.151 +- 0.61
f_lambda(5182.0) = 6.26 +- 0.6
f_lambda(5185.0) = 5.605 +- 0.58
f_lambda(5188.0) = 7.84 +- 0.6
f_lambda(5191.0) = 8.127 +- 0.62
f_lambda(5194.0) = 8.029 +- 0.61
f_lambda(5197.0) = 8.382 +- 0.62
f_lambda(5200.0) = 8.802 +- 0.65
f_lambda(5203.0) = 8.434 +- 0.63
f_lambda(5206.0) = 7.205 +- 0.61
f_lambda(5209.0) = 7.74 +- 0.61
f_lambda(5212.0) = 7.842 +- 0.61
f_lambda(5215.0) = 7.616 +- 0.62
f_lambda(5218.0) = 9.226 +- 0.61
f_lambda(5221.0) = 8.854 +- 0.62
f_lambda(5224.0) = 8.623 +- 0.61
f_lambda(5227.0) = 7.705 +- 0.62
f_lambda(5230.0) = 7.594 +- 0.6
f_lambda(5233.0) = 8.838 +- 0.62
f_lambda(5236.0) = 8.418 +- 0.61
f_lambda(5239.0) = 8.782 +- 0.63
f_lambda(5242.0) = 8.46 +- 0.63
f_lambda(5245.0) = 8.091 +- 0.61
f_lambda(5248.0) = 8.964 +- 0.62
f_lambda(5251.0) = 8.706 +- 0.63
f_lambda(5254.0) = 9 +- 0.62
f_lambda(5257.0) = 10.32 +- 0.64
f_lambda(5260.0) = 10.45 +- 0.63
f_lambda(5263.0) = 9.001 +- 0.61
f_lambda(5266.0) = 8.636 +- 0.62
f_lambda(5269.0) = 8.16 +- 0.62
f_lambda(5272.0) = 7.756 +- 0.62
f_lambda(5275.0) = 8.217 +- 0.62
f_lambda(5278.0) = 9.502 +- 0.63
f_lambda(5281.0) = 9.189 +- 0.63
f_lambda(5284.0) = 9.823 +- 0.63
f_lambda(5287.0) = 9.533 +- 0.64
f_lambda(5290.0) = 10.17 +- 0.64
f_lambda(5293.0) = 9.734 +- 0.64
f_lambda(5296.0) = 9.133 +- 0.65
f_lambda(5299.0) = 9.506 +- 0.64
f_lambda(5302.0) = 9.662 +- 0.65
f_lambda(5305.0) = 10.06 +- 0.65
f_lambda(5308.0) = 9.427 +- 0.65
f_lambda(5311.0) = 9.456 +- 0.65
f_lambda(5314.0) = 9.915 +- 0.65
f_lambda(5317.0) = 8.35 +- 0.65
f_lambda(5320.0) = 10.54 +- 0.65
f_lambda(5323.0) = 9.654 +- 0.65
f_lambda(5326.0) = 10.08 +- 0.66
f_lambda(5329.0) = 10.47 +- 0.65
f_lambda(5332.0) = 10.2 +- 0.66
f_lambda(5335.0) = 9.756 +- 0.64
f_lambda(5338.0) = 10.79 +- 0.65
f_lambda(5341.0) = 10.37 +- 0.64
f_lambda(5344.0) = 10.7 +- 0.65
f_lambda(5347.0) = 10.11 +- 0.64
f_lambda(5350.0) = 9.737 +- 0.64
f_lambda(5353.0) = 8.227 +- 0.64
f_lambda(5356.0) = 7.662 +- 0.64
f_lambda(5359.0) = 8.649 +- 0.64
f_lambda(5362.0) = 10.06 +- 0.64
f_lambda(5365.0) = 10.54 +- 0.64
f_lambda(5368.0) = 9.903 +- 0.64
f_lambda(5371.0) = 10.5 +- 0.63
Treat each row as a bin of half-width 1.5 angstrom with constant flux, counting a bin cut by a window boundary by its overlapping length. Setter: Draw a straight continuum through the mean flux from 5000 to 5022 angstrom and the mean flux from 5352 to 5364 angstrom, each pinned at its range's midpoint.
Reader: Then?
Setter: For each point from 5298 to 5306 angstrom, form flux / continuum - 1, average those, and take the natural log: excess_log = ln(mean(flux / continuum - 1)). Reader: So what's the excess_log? -1.9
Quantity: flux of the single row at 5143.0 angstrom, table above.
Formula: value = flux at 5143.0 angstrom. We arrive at 7.983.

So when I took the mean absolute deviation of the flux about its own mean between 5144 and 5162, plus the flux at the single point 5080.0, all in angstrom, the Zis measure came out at 6.5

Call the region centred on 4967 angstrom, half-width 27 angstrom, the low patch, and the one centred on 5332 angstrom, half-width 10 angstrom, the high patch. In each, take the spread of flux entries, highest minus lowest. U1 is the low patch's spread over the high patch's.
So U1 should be 2.1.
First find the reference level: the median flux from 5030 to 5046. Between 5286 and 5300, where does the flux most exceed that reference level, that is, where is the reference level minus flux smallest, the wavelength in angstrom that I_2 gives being 5290.0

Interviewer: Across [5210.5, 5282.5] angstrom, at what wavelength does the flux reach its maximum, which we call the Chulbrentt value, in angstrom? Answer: 5260.0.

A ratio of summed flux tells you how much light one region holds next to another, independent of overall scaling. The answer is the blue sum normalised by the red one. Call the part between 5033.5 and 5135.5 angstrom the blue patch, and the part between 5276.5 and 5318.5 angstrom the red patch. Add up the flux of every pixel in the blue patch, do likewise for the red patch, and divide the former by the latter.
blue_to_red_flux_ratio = 1.79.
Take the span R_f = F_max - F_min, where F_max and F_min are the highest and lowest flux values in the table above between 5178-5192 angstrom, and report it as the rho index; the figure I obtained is 2.5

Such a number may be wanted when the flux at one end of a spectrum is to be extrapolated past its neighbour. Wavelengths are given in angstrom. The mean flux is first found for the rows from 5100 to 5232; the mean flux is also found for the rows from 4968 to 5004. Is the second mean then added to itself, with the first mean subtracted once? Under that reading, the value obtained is 5.7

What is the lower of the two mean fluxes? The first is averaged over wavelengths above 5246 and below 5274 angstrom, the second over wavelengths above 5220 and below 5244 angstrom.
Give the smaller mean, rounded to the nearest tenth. 8.4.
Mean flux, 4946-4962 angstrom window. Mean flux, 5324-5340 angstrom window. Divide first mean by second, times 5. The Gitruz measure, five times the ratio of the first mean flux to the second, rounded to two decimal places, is 3.34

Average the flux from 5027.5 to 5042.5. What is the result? 7.3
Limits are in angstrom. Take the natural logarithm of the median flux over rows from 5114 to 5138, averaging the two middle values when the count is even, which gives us 2.05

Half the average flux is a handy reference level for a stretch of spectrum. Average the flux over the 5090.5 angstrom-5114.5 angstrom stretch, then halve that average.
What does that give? 3.4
